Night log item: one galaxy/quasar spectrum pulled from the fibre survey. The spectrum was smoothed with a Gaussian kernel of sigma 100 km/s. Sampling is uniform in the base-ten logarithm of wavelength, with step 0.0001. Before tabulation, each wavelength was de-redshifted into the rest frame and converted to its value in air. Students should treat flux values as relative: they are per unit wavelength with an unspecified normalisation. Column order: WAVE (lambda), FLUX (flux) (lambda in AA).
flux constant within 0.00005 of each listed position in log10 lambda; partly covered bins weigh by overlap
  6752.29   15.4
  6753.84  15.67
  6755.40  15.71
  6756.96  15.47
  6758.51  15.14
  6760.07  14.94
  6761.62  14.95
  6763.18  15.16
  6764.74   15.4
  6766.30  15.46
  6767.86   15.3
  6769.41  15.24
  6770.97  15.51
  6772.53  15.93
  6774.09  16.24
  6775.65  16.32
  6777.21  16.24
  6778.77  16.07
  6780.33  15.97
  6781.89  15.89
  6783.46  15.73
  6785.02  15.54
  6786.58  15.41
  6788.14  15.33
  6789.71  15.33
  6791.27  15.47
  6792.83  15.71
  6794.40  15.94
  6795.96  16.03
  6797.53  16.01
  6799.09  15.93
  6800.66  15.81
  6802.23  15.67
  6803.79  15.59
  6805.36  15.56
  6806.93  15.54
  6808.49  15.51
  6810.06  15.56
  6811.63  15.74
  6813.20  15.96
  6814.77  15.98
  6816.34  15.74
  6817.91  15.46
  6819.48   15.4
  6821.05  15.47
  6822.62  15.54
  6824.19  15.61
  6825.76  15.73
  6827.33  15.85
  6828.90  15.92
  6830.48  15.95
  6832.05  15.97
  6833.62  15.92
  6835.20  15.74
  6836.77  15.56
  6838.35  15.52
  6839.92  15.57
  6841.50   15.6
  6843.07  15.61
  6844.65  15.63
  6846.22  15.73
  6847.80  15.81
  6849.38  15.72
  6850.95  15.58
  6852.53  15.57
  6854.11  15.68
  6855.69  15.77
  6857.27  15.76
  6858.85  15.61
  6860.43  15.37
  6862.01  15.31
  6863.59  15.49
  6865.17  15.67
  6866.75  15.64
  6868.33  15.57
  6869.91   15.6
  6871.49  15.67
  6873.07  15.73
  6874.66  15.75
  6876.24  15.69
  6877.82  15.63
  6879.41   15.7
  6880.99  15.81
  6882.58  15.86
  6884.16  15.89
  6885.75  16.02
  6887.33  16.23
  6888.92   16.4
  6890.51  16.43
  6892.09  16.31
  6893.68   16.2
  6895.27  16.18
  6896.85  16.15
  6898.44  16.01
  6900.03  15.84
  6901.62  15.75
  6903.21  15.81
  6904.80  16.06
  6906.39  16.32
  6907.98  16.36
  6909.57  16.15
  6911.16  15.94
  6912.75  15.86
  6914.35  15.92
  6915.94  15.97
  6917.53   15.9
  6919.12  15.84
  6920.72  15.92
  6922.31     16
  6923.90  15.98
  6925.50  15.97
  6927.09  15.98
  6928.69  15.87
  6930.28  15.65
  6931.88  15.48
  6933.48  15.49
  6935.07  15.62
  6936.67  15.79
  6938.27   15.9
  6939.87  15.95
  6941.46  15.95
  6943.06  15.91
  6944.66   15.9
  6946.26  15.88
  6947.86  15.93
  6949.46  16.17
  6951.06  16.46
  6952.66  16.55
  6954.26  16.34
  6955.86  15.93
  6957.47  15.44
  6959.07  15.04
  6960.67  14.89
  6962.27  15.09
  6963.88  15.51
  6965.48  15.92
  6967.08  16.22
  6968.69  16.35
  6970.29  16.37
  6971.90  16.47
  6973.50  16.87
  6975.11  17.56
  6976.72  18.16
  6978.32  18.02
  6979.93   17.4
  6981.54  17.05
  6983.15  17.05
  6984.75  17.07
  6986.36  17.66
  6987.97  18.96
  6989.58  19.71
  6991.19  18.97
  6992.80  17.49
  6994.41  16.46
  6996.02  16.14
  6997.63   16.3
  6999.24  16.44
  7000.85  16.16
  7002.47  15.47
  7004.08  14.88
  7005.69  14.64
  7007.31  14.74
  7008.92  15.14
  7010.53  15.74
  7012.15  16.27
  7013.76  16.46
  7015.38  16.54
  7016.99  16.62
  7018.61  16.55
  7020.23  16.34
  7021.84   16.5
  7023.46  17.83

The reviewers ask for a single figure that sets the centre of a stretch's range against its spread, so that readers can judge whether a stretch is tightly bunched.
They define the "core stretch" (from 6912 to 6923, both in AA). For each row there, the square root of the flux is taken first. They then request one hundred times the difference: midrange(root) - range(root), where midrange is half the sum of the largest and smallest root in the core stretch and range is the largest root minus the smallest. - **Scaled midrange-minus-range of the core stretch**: 397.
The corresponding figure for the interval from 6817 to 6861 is 388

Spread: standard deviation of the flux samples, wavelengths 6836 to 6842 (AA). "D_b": 0.03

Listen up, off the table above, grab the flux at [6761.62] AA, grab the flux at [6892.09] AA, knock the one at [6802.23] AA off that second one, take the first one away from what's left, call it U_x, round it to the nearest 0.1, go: -14.3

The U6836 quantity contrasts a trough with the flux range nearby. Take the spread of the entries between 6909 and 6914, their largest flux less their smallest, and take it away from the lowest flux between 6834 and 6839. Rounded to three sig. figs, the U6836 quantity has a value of 15.2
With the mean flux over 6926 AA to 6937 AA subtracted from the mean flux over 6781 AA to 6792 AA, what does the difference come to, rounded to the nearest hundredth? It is -0.17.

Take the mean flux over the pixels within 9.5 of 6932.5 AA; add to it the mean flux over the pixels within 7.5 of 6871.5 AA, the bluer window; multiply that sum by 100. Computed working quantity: 3146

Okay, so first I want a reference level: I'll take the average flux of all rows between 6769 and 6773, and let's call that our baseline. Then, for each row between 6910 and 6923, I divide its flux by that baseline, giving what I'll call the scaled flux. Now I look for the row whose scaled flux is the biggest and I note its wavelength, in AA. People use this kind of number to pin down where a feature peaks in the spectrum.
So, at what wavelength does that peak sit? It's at 6922.31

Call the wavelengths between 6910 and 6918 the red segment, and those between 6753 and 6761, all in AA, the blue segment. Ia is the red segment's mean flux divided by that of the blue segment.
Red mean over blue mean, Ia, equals 1.035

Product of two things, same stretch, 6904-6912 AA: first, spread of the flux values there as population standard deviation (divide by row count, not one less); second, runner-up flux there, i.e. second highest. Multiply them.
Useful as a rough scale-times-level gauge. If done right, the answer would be 3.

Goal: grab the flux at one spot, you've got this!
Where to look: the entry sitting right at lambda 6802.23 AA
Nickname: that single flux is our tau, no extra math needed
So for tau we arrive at 15.67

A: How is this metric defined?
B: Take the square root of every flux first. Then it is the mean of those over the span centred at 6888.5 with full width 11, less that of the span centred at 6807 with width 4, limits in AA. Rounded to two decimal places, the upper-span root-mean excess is 0.08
